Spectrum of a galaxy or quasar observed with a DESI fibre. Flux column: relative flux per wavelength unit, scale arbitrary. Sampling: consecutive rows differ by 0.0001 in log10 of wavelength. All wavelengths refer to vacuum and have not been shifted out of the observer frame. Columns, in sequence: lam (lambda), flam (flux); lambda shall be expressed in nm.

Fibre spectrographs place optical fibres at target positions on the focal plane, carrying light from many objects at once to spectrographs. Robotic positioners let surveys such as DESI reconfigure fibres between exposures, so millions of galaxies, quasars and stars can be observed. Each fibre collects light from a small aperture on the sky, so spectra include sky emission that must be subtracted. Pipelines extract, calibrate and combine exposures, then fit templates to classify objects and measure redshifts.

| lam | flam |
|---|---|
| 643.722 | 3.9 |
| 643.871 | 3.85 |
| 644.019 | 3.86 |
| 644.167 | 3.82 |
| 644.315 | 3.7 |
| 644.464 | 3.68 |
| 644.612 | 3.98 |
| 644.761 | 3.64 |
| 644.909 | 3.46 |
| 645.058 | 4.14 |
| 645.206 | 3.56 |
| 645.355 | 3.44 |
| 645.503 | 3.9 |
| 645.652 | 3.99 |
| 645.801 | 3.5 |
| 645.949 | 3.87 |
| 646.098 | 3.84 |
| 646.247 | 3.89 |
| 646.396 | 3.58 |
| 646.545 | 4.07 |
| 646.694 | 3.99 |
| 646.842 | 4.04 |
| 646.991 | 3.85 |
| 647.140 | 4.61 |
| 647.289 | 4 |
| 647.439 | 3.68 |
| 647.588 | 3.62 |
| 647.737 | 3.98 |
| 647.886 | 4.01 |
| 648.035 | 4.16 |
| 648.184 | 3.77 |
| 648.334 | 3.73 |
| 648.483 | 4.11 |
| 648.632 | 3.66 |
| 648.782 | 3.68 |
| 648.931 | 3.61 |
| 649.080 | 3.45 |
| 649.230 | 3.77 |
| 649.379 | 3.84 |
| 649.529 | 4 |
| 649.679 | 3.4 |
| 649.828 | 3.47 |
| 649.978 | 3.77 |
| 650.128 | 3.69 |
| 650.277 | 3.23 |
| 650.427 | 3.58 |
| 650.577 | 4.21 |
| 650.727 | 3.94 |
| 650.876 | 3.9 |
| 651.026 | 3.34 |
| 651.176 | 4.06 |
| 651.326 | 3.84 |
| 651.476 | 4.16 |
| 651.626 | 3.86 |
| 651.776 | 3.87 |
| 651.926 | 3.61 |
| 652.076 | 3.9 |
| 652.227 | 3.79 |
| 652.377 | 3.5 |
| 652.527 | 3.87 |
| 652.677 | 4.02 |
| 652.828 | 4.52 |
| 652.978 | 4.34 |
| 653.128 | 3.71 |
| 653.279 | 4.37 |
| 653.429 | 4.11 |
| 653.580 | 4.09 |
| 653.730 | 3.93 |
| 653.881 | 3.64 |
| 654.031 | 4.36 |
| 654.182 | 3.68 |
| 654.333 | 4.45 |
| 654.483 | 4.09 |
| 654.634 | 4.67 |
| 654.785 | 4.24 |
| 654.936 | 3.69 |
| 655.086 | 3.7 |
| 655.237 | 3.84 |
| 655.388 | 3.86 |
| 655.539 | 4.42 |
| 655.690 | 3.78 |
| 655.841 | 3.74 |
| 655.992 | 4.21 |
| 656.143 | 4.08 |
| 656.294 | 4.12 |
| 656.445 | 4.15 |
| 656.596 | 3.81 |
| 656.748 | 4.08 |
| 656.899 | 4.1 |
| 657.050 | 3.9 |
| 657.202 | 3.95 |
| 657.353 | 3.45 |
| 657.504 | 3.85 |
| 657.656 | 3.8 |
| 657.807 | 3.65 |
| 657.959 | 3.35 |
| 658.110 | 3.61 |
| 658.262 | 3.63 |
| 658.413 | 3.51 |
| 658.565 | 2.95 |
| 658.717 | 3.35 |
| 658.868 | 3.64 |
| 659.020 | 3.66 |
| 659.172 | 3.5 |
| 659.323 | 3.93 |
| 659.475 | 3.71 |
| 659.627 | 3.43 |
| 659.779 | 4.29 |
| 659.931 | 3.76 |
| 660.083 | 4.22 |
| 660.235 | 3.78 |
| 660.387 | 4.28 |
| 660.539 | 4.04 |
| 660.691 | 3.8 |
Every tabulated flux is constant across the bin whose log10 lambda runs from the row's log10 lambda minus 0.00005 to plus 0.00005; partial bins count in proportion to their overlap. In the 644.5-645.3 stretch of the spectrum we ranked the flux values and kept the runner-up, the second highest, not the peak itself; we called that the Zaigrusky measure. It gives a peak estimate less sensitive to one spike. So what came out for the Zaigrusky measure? 3.98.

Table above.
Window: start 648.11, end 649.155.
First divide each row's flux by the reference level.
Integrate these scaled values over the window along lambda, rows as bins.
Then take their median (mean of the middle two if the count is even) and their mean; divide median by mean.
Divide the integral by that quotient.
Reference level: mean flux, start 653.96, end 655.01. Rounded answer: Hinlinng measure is 0.941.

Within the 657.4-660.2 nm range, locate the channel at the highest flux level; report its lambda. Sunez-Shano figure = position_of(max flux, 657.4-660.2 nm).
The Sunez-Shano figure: 659.779 nm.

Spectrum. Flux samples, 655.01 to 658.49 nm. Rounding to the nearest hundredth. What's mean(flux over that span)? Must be 3.85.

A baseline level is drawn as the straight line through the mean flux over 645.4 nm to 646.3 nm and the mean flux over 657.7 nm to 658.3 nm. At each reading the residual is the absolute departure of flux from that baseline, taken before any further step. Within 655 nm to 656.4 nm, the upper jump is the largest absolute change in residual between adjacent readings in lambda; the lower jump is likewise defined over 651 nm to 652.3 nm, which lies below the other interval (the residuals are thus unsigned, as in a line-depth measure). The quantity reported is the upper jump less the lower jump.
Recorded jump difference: 0.31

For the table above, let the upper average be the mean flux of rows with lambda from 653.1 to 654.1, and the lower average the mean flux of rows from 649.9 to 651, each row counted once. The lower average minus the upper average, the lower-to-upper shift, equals -0.3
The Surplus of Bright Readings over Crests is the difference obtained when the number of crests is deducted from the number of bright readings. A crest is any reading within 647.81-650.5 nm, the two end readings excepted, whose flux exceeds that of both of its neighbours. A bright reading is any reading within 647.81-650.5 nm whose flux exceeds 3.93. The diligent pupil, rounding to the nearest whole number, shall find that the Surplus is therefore -1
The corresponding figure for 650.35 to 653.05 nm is 1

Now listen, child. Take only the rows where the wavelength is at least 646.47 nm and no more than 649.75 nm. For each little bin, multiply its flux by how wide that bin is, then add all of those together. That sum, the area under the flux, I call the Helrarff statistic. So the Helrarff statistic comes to 13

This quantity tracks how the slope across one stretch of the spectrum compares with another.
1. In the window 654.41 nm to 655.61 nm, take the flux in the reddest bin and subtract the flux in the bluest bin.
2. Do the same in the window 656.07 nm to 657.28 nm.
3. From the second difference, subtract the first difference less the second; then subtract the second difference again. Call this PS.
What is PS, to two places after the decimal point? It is -0.46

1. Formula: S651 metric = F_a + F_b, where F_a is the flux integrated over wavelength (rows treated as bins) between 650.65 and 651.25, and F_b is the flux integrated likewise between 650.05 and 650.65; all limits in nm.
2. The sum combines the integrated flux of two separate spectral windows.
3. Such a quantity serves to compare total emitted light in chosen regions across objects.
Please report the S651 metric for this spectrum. 4.49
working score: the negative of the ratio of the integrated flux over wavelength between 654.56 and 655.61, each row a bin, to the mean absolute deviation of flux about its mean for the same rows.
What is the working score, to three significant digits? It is -13.0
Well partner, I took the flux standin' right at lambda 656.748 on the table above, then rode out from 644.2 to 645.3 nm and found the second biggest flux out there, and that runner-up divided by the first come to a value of 0.98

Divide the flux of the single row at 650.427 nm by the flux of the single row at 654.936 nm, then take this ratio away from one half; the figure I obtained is -0.47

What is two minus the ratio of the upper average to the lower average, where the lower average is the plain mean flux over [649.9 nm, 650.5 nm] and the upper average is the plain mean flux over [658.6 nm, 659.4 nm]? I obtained 0.99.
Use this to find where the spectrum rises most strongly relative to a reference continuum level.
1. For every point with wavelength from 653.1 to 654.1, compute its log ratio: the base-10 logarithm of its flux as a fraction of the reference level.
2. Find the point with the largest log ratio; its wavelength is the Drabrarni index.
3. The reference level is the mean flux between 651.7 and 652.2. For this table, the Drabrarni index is 653.279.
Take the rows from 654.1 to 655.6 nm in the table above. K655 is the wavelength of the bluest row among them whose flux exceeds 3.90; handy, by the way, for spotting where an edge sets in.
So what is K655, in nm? 654.333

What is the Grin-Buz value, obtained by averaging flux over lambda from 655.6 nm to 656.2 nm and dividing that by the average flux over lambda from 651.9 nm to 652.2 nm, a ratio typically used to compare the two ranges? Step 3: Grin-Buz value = 1.05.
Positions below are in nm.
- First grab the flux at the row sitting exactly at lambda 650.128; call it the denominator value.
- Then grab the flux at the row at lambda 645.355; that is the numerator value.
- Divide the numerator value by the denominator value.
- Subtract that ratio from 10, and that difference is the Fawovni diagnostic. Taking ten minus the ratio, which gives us 9.07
